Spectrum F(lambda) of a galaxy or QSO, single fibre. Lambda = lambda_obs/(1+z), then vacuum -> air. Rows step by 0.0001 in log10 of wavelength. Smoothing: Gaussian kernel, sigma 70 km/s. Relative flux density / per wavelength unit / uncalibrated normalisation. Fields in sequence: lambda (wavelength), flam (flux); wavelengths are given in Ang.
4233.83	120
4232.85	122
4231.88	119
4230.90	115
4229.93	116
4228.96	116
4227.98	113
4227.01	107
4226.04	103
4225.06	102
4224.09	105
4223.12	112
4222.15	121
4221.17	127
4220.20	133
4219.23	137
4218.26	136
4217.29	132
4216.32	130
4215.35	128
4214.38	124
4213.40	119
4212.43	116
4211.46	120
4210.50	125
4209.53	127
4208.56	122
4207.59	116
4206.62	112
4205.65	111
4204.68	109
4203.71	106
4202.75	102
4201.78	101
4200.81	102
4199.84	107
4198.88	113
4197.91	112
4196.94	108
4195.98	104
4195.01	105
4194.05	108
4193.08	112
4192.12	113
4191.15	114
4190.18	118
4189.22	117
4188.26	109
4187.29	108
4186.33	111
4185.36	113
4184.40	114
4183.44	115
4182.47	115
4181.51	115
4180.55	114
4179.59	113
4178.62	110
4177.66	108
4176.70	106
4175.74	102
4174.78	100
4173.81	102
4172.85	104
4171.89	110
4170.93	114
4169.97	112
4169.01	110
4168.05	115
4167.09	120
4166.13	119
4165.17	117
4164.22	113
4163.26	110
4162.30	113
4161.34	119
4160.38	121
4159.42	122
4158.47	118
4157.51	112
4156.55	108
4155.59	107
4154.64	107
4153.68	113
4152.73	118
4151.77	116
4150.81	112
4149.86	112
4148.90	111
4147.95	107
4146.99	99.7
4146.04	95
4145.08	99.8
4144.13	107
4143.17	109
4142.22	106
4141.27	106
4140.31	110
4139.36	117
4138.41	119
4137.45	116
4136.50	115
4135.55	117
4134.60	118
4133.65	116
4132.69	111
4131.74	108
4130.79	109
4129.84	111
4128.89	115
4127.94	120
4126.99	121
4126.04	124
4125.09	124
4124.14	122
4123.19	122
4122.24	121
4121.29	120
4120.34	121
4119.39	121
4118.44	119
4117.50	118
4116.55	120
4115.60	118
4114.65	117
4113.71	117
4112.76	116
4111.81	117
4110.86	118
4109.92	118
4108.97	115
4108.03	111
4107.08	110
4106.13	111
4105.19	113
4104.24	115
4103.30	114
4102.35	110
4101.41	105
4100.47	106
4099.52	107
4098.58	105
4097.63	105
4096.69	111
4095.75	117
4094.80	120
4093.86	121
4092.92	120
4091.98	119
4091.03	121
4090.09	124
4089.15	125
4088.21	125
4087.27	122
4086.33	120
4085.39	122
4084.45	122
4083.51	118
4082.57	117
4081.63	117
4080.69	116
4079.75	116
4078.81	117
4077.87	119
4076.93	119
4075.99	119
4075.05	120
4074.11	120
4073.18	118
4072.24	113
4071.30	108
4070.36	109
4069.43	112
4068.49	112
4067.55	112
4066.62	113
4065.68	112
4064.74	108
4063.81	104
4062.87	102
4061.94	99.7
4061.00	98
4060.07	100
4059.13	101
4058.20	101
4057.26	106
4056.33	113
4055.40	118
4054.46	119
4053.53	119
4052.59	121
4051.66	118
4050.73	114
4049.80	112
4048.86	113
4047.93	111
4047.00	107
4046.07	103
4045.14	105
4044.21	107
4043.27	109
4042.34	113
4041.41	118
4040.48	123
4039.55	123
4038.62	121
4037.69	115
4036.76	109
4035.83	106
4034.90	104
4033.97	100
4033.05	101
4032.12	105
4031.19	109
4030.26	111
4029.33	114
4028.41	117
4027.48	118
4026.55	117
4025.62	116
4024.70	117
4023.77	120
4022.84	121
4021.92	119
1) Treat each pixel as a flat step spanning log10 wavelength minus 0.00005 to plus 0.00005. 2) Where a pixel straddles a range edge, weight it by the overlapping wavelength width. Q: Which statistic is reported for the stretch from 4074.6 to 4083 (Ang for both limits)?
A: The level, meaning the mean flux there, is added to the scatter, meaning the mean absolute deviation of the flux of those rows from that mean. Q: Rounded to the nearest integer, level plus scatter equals 119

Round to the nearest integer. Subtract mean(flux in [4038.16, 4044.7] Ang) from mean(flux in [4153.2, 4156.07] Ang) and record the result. -7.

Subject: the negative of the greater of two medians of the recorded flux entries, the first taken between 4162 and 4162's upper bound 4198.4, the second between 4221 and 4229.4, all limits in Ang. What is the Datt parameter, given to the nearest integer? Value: -112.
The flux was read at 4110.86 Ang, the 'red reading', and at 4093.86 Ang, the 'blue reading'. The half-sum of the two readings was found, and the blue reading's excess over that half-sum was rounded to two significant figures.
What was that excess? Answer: 1.5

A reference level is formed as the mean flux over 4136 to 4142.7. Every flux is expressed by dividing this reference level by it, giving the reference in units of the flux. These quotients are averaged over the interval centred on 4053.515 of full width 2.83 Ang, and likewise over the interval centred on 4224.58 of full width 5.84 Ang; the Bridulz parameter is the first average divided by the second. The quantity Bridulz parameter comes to 0.90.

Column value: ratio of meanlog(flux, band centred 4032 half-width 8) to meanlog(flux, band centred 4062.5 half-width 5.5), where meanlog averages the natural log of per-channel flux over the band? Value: 1.01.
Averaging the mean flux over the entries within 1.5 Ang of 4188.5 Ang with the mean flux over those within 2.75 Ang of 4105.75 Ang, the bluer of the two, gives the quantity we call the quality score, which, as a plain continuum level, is 112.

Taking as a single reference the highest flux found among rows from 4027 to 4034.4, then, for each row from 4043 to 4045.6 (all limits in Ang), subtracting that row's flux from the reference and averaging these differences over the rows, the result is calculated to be 11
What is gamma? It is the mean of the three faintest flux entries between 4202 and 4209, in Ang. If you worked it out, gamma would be 106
